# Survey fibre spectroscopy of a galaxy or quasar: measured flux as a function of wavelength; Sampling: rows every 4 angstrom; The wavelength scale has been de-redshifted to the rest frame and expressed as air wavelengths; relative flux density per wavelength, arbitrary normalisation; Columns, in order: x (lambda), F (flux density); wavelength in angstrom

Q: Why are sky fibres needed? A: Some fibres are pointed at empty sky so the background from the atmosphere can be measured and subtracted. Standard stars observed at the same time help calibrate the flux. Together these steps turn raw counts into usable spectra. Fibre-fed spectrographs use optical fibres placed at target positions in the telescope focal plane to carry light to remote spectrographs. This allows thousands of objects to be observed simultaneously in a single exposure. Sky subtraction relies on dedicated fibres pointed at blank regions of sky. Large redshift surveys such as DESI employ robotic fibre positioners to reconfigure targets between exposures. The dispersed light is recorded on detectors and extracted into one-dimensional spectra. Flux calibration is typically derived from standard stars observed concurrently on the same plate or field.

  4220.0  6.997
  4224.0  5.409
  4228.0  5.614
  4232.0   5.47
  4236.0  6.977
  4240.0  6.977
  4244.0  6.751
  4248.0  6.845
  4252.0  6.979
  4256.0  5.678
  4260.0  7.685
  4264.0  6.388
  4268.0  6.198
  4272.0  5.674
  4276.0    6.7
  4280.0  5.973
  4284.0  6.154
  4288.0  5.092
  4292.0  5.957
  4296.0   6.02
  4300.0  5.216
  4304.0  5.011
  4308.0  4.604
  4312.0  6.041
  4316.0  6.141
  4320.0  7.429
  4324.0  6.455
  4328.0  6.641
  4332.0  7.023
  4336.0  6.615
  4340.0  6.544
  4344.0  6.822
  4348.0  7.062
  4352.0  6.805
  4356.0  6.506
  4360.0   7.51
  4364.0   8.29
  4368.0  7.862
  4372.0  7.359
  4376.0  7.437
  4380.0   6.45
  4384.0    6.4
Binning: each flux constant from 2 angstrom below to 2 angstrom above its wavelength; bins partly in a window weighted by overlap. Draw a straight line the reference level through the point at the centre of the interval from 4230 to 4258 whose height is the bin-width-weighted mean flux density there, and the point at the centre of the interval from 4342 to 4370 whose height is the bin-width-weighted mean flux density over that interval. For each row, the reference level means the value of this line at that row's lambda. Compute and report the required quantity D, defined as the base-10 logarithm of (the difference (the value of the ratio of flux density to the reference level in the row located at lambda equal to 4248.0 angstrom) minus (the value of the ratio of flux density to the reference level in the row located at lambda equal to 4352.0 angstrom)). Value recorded -1.0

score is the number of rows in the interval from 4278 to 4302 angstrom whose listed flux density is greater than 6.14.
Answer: 1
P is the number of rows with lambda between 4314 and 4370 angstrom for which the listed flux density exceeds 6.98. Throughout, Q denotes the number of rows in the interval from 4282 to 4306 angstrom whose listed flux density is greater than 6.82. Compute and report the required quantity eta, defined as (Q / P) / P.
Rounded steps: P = 6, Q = 0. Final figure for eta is 0.0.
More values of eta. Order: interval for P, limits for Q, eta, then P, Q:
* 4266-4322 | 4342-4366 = 4.0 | 1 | 4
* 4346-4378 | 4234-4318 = 0.1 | 6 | 5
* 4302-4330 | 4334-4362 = 3.0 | 1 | 3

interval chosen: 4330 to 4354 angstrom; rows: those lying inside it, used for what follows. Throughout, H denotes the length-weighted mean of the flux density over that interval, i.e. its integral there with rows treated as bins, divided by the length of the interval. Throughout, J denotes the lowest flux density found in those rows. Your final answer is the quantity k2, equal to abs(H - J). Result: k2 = 0.3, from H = 6.8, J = 6.544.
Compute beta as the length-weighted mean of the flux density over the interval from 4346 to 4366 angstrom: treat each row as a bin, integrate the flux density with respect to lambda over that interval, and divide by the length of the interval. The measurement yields 7.2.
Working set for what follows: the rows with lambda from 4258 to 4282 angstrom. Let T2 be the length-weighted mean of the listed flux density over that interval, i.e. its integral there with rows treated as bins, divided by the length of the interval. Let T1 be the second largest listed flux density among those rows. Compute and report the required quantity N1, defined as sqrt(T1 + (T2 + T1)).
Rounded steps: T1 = 6.7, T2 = 6.4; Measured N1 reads 4.45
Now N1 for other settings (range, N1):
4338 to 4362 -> 4.58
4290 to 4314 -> 4.19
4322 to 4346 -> 4.51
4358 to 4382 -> 4.82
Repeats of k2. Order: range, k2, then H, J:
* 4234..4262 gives 1.2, 6.8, 5.678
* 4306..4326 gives 1.5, 6.1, 4.604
